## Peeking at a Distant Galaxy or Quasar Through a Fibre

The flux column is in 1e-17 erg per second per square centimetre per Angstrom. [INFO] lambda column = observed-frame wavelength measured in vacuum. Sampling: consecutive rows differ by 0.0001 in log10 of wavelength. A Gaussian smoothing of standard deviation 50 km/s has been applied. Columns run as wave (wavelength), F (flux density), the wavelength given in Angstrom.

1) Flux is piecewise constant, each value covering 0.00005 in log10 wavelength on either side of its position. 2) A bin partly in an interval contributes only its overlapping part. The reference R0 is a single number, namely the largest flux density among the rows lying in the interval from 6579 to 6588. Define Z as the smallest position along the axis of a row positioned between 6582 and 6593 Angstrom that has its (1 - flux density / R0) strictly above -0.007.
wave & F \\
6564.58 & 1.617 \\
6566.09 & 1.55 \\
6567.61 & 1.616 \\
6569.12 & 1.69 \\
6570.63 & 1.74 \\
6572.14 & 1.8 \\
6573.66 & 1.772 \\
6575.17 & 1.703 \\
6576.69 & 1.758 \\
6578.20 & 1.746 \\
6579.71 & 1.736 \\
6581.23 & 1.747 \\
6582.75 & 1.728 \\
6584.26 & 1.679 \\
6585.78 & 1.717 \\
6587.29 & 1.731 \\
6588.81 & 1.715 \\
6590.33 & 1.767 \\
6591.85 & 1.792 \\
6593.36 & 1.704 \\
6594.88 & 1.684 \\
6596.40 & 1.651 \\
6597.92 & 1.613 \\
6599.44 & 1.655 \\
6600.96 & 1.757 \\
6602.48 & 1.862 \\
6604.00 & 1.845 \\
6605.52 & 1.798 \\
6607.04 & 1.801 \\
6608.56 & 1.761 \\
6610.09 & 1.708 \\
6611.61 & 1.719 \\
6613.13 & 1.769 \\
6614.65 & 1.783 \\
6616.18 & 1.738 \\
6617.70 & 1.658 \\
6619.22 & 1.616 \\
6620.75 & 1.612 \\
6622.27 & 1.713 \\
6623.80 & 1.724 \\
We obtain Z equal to 6582.75 Angstrom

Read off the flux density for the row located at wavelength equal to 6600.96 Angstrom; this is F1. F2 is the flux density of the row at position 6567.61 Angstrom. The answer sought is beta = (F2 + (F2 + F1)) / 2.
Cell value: 2.49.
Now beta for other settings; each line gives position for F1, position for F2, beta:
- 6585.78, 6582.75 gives 2.59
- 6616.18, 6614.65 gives 2.65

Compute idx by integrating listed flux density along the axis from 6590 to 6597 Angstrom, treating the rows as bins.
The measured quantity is 12.0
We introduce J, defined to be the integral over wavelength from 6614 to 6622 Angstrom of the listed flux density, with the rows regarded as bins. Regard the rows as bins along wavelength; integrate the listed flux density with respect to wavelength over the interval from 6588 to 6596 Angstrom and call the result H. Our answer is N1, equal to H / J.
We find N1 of 1.03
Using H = 13.82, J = 13.5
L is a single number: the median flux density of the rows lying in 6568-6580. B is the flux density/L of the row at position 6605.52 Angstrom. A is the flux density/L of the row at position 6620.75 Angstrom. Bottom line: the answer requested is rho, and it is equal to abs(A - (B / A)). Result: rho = 0.19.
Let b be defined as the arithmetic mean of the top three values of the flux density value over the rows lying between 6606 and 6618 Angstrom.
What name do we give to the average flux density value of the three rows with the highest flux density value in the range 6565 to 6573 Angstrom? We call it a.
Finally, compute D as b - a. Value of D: 0.04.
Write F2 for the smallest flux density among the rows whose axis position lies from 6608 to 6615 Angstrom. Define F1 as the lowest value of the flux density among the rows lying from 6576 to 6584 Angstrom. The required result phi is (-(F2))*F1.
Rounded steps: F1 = 1.728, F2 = 1.708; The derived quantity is -2.95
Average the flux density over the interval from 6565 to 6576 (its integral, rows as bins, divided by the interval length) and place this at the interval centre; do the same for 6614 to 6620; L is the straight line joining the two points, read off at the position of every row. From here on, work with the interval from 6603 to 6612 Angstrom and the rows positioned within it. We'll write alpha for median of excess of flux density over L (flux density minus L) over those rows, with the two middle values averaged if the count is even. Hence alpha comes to 0.08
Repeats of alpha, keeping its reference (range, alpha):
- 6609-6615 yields 0.05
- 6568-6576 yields 0.05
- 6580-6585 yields 0.03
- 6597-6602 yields -0.04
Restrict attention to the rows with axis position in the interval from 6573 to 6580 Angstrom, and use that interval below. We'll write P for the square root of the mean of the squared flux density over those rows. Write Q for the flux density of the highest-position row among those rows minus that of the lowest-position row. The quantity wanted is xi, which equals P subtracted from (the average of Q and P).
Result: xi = -0.890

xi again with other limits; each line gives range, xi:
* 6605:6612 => -0.918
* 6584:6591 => -0.817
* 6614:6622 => -0.927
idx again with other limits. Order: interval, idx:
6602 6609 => 12.7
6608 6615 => 12.2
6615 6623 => 13.4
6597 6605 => 14.0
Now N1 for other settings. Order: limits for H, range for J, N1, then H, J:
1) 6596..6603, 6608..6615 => 0.98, 11.93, 12.2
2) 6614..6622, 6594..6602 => 1.00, 13.45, 13.4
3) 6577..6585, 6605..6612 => 1.13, 13.84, 12.3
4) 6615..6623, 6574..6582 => 0.96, 13.38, 13.9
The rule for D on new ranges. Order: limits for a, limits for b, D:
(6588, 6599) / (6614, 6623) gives -0.01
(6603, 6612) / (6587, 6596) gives -0.05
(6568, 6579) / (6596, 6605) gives 0.04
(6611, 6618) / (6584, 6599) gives 0.00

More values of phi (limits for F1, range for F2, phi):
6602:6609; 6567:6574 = -2.85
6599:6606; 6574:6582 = -2.82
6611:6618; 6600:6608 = -2.91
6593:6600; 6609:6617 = -2.76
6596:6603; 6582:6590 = -2.71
